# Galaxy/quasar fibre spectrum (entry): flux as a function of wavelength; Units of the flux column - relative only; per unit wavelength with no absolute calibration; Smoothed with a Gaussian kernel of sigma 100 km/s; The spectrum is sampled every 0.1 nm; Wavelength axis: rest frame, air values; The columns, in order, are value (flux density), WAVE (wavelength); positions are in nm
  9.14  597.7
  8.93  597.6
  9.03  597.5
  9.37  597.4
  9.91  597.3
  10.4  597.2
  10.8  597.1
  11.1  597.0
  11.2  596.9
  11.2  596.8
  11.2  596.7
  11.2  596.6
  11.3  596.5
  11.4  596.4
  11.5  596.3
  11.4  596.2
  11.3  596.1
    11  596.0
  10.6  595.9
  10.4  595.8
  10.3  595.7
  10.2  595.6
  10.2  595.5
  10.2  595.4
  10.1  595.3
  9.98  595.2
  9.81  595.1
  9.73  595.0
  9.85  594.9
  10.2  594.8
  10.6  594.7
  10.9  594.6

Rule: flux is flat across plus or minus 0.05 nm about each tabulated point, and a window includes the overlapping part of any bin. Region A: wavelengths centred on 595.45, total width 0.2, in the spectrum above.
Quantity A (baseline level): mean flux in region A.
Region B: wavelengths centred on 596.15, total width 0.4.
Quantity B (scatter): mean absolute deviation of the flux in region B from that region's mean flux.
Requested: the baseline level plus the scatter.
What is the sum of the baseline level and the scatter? 10.35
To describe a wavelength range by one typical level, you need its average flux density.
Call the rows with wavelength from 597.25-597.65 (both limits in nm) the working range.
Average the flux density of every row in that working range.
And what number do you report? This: 9.31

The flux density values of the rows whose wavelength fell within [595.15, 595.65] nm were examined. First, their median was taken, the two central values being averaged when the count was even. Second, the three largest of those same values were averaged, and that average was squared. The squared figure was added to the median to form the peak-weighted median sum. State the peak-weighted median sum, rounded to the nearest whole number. 114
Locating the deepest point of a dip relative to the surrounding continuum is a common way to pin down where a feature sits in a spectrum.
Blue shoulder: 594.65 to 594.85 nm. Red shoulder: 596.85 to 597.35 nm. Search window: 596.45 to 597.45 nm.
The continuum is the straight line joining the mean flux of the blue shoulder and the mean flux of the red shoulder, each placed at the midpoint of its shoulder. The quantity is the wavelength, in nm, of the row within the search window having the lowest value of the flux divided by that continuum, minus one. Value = 597.4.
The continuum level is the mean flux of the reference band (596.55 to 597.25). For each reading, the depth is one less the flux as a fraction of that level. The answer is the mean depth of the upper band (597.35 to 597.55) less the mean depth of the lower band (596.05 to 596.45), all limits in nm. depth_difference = 0.20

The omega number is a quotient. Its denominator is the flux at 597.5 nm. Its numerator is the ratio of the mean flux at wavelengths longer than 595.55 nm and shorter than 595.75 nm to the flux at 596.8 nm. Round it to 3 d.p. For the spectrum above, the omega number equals 0.101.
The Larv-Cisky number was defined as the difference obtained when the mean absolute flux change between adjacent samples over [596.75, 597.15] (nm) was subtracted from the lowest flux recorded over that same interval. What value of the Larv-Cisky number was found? 10.7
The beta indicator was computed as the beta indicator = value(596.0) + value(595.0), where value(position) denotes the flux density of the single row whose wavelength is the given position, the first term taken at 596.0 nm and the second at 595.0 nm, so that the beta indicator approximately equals 20.73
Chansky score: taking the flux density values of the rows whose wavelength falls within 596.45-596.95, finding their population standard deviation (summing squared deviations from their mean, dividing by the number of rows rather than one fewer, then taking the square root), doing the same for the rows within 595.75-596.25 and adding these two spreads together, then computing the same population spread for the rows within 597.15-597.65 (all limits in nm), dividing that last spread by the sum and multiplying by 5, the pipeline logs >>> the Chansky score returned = 6.5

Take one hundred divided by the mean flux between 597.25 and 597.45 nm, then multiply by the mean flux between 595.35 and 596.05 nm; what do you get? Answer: 108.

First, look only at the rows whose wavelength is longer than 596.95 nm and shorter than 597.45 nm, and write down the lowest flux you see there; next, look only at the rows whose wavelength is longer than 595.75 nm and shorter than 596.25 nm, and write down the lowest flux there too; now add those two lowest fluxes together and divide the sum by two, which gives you 9.9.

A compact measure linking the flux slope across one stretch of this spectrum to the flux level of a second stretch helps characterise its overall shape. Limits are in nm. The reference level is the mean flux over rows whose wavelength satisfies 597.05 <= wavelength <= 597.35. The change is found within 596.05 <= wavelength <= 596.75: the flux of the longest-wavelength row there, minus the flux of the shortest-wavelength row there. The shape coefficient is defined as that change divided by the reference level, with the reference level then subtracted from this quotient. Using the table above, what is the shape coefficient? -10.4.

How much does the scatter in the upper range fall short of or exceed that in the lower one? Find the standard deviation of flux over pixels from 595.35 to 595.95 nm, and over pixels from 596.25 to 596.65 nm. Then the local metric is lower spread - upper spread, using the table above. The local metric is 0.0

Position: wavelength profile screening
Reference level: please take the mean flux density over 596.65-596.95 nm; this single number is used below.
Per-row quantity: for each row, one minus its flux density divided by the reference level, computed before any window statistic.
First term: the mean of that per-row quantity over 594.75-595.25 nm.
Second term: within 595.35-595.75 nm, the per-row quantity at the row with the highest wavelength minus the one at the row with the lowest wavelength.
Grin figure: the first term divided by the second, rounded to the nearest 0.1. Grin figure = -12.9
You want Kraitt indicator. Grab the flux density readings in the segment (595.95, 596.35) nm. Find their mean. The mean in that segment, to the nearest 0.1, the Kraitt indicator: 11.3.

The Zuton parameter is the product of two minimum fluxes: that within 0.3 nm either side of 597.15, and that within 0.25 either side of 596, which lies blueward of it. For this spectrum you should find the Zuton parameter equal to 97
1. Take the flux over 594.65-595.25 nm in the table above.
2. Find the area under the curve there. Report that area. 6.0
